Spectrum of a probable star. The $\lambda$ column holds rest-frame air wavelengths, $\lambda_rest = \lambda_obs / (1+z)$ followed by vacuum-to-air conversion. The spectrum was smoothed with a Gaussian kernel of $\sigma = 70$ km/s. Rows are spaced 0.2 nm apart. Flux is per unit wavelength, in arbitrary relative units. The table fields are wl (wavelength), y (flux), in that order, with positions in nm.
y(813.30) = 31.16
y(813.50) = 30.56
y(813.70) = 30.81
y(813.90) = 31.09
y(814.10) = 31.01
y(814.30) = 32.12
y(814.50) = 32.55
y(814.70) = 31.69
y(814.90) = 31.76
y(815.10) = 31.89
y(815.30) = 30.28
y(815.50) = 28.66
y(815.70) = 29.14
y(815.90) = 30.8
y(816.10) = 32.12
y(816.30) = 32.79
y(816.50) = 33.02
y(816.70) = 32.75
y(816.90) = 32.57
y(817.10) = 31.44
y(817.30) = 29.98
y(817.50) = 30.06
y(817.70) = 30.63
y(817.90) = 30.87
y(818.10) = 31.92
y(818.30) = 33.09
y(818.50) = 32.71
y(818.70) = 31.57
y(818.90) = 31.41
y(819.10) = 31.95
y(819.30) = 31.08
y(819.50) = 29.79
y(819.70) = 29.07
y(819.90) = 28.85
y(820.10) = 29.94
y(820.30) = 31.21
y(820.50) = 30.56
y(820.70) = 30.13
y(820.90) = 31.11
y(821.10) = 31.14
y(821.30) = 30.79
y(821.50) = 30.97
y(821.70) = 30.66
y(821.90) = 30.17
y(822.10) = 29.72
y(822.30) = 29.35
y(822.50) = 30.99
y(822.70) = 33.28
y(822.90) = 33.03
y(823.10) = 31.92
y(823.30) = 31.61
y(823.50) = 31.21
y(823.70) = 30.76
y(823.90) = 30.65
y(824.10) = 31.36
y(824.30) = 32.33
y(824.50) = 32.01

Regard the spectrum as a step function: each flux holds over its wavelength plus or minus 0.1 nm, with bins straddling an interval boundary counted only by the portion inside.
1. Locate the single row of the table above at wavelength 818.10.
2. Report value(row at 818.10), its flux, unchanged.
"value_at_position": 31.92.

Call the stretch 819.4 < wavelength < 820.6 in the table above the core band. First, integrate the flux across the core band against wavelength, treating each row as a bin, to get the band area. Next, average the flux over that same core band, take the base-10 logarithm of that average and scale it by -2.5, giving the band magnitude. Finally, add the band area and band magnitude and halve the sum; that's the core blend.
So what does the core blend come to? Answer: 16.1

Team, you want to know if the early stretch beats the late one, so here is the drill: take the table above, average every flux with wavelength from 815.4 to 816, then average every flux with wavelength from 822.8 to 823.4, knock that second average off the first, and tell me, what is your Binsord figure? -2.7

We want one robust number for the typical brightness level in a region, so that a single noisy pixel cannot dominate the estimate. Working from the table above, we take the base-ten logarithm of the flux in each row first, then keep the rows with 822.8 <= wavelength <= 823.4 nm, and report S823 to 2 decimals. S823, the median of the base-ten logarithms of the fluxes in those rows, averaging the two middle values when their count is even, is 1.50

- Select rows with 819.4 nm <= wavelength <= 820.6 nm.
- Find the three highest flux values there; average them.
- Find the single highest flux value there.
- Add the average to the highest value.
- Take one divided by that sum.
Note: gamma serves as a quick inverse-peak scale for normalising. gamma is 0.0162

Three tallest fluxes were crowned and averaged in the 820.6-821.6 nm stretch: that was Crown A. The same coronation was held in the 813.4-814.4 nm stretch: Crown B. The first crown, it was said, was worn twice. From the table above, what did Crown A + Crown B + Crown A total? 93.6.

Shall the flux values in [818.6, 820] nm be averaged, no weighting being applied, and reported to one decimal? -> 30.5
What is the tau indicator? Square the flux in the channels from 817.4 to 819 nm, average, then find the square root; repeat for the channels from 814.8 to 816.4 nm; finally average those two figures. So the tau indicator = 31.3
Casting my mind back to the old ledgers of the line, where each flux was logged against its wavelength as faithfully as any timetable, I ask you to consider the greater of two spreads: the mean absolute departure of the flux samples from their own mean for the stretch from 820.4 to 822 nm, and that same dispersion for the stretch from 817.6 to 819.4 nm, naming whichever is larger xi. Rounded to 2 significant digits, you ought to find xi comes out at 0.64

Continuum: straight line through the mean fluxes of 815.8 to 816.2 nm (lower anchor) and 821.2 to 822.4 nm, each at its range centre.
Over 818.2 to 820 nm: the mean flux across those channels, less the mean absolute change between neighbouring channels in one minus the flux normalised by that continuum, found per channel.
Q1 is 31.0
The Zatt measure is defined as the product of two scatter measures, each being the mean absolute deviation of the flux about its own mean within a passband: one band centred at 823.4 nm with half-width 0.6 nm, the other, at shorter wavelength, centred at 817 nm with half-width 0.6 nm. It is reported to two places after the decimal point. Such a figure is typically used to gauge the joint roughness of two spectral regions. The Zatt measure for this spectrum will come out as 0.75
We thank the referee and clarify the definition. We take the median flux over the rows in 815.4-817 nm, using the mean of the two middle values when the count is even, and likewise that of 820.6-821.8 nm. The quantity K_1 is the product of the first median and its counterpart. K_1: 999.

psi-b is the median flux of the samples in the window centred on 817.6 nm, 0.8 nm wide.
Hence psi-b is 30.3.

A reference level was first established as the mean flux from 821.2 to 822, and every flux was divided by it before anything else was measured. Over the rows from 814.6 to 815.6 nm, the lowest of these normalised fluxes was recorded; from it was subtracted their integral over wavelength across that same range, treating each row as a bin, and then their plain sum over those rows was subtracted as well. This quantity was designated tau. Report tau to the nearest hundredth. -5.11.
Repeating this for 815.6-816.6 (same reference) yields -5.23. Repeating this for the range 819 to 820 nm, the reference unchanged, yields -4.96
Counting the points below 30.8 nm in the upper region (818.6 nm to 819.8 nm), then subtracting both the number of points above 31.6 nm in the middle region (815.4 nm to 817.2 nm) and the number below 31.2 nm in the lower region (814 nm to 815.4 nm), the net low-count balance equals -5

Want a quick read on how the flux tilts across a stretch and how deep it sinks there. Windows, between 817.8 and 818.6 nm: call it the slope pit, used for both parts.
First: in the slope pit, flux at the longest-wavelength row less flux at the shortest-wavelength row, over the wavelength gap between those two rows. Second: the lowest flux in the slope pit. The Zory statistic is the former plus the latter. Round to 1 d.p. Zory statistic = 33.9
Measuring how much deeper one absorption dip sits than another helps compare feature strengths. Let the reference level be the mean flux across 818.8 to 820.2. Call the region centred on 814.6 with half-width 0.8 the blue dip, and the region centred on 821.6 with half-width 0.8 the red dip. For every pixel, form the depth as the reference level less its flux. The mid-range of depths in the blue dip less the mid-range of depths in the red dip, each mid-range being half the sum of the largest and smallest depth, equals -1.2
